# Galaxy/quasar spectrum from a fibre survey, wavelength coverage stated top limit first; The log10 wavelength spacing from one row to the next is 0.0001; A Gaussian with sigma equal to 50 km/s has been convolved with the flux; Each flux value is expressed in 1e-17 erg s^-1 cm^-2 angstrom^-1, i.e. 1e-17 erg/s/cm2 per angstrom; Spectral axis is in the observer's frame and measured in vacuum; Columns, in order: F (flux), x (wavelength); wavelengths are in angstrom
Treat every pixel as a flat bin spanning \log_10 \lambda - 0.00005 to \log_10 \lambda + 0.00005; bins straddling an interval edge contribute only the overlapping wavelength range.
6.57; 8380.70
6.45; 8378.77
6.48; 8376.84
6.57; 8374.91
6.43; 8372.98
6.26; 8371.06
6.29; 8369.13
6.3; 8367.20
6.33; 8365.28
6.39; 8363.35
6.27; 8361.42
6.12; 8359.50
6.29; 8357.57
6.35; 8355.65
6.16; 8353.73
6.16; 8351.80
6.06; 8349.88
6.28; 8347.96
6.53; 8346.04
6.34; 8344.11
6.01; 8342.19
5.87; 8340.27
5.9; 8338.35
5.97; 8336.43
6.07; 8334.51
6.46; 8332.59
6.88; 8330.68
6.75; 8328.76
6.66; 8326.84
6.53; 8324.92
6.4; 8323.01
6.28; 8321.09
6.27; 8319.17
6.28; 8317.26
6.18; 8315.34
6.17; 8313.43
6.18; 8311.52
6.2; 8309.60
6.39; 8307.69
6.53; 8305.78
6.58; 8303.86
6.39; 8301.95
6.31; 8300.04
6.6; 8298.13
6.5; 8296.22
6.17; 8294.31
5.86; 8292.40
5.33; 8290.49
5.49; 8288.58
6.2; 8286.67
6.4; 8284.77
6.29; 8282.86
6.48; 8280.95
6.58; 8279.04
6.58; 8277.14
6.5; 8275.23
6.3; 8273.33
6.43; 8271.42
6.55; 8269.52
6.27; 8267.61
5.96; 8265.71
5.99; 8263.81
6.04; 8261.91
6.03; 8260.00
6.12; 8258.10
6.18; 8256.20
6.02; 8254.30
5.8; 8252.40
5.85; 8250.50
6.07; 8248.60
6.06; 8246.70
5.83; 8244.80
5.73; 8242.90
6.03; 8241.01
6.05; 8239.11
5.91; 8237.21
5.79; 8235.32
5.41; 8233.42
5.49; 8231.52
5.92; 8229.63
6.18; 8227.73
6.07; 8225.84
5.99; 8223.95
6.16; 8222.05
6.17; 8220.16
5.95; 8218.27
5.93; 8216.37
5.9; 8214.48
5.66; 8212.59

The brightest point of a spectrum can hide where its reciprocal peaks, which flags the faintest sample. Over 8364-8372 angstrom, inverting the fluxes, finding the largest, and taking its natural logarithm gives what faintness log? -1.83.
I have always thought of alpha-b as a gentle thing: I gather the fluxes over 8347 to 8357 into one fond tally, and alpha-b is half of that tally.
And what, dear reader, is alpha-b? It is 15.5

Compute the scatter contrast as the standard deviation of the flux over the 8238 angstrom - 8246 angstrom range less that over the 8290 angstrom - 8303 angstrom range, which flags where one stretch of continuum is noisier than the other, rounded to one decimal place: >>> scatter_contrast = -0.3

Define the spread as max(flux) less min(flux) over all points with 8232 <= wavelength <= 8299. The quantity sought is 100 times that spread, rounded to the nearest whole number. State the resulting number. 127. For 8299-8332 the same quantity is 71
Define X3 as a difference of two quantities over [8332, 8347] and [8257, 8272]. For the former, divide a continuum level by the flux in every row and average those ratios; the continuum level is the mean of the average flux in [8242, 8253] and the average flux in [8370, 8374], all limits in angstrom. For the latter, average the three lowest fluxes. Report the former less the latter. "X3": -5.0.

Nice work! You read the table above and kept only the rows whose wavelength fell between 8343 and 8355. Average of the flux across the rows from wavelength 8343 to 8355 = 6.25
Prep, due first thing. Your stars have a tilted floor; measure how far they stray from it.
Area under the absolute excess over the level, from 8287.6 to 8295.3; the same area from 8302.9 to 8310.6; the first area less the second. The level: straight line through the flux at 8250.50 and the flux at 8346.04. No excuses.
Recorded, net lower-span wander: 2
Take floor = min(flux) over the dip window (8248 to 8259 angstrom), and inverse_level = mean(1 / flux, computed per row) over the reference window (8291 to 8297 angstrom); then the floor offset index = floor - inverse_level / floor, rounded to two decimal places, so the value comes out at 5.77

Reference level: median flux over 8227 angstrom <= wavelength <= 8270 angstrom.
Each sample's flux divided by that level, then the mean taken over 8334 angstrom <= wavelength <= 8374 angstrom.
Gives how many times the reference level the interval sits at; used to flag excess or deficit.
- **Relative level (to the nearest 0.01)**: 1.03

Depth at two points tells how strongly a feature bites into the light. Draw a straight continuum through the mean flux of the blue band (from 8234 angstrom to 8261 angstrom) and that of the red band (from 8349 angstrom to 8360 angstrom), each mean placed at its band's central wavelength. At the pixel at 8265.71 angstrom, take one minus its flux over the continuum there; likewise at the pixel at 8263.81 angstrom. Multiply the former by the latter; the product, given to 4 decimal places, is 0.0000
